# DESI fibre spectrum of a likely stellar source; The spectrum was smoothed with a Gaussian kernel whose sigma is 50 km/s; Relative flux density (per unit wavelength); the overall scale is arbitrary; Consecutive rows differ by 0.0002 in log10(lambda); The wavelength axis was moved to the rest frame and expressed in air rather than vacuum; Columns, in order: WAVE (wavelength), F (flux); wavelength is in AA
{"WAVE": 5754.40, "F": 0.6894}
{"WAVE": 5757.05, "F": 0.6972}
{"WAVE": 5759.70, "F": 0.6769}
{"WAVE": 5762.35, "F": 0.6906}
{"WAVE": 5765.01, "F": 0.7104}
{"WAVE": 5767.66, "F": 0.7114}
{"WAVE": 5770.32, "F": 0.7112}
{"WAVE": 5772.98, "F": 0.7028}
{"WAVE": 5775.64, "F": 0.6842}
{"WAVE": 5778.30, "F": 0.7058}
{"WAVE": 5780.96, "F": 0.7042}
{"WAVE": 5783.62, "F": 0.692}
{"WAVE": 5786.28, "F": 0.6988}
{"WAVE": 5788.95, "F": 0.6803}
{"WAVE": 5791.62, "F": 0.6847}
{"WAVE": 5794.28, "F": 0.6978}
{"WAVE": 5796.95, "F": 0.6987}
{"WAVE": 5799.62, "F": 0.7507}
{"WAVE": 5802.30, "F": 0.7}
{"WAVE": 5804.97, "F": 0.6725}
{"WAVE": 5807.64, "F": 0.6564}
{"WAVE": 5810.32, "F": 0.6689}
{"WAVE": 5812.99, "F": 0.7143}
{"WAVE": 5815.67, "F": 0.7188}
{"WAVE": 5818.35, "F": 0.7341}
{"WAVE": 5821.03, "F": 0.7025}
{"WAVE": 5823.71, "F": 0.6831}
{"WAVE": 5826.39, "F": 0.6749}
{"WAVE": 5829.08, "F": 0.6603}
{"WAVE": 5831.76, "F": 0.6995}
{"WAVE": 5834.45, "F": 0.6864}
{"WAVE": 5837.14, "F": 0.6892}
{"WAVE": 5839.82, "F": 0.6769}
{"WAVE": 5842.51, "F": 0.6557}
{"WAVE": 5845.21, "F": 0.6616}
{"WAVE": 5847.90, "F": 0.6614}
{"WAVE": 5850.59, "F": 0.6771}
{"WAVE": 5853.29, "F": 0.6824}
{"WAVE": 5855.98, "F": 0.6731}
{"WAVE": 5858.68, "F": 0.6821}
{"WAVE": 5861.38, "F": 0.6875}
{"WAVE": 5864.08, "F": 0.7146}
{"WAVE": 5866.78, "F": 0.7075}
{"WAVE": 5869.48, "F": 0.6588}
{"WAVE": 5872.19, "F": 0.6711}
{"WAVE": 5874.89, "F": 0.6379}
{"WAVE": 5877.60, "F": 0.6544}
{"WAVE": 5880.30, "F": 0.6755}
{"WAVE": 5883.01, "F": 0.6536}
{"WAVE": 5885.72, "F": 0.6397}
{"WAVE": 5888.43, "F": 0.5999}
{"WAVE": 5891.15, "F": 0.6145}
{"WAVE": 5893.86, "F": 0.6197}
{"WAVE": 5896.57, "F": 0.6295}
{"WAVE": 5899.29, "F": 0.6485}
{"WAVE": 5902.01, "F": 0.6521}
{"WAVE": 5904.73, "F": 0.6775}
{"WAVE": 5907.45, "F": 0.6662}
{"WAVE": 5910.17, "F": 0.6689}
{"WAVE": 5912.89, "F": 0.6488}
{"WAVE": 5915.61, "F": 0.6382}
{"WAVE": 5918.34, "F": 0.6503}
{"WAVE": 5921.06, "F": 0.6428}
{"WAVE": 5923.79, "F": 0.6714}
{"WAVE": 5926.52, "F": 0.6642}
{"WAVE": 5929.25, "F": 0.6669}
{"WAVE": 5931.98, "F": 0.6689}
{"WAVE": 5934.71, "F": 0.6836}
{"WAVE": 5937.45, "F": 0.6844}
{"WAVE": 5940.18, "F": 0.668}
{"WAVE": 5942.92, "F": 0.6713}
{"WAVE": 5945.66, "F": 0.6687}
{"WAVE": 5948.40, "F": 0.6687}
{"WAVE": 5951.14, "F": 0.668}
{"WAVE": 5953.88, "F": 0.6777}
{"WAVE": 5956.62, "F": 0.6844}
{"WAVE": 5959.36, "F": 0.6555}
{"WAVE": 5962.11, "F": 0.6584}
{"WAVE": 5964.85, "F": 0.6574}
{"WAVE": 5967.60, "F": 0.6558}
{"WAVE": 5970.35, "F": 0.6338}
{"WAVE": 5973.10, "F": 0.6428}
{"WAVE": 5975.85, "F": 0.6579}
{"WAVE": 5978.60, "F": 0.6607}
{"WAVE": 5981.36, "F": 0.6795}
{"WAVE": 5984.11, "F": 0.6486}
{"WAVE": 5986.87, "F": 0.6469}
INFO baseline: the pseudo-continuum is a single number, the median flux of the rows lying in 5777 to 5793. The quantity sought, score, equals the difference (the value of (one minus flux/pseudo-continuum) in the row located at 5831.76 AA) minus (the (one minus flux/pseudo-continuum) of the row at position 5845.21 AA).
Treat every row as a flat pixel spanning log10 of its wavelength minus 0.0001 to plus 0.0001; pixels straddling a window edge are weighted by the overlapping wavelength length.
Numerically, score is -0.05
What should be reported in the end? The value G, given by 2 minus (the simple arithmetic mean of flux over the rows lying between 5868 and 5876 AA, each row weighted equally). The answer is 1.34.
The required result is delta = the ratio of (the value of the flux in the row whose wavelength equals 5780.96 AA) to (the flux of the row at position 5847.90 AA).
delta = 1.06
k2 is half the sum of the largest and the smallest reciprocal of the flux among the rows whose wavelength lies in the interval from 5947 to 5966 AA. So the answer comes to 1.49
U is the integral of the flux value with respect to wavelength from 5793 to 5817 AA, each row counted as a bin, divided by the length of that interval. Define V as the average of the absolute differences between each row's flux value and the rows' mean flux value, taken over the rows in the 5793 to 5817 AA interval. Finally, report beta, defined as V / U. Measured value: 0.030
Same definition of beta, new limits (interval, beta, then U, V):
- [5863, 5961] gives 0.027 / 0.66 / 0.018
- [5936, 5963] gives 0.011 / 0.67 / 0.007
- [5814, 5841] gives 0.024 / 0.69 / 0.017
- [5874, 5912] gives 0.029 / 0.65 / 0.019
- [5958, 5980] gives 0.011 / 0.65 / 0.007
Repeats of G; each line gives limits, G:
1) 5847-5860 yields 1.32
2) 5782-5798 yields 1.31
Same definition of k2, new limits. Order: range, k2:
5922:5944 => 1.48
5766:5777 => 1.43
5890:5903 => 1.58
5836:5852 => 1.49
